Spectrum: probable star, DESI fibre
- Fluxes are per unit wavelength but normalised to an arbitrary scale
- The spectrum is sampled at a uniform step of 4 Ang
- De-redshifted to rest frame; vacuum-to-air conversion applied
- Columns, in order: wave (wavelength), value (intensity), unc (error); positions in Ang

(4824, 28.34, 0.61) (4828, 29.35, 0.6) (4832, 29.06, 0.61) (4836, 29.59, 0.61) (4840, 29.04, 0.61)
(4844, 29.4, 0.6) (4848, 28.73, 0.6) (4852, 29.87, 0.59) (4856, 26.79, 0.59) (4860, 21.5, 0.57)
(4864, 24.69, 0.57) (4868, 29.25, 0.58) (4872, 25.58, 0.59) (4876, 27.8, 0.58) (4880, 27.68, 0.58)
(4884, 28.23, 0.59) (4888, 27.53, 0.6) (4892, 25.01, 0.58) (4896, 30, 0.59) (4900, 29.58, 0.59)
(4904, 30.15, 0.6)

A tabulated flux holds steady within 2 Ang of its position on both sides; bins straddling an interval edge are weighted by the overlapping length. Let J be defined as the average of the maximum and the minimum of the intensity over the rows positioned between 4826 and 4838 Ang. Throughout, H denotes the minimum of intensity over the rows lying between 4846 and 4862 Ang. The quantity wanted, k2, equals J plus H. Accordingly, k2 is 51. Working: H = 21.5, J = 29.3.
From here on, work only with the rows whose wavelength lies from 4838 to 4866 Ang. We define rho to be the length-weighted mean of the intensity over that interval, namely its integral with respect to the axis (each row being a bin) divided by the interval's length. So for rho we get 27.1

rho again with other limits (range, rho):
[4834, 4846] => 29.3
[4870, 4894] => 27.0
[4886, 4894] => 26.3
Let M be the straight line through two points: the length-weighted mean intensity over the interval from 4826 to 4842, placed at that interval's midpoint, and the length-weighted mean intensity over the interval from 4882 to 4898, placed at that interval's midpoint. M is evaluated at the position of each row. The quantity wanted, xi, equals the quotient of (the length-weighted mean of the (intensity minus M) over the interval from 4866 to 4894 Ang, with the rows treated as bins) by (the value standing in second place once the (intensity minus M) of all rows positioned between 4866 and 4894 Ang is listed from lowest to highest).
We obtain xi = 0.26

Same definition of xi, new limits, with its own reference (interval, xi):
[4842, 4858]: 0.83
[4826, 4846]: -1.08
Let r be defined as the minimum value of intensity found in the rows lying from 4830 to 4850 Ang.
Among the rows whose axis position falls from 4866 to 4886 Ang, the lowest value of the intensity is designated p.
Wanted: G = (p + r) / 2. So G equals 27.2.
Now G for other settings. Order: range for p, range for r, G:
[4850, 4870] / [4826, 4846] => 25.3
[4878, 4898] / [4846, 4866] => 23.3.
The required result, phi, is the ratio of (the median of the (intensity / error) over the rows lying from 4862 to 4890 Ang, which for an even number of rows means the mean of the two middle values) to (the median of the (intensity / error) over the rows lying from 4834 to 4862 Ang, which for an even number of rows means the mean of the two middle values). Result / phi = 1.00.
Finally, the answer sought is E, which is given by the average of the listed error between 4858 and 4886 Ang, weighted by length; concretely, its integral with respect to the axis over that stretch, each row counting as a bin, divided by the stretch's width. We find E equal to 0.580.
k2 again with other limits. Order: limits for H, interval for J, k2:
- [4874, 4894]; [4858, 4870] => 50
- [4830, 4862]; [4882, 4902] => 49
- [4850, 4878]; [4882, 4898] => 49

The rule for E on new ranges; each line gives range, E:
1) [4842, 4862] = 0.590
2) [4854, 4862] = 0.580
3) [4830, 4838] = 0.610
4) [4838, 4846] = 0.605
